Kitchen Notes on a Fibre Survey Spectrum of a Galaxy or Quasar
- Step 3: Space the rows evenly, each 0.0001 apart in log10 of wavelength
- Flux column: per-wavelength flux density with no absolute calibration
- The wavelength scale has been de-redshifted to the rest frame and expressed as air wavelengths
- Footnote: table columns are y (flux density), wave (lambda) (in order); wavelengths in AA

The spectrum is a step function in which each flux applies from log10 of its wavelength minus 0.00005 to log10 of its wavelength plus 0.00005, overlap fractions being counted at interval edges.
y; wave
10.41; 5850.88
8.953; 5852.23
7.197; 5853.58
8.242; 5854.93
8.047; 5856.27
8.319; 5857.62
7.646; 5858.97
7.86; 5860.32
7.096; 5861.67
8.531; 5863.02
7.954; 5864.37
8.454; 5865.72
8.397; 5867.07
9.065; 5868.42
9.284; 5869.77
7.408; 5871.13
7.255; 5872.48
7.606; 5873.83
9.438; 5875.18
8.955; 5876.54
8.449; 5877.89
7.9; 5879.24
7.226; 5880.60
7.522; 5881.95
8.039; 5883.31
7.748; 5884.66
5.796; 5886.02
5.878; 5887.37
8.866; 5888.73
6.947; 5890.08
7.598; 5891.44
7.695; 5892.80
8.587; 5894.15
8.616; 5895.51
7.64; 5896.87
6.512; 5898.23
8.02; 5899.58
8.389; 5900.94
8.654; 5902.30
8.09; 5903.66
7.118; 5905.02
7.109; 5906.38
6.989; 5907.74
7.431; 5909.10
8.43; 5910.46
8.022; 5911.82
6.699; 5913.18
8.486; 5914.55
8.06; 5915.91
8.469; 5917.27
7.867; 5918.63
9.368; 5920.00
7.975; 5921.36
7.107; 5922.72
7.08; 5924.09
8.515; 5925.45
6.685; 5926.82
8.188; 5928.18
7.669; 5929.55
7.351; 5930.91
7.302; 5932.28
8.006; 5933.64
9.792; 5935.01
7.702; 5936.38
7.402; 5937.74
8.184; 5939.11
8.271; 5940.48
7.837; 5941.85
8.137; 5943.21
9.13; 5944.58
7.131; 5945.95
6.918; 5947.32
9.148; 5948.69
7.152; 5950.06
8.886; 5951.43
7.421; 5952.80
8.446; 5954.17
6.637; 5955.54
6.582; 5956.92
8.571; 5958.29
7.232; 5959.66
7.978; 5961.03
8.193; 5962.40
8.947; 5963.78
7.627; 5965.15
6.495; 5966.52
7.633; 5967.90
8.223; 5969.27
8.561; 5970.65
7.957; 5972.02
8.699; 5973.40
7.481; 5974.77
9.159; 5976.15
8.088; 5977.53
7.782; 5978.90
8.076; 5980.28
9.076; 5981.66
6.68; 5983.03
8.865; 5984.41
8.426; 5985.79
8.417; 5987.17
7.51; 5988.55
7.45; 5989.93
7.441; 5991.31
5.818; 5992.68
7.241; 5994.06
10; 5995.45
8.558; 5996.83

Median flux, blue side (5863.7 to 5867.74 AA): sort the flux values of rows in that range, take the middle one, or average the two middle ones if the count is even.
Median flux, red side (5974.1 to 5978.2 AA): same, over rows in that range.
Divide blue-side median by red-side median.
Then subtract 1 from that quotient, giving 0.04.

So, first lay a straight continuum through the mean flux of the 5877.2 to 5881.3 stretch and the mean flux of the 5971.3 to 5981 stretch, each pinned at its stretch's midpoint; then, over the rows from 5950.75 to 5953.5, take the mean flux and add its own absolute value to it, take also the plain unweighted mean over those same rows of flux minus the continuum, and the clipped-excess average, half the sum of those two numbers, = 8.18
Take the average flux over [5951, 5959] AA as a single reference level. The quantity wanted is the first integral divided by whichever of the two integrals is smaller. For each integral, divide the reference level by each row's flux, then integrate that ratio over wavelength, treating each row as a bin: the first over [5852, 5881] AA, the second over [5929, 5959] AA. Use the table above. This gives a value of 1.000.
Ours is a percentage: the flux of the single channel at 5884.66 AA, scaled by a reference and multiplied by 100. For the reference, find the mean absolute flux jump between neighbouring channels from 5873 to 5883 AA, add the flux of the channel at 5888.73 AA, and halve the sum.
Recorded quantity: 162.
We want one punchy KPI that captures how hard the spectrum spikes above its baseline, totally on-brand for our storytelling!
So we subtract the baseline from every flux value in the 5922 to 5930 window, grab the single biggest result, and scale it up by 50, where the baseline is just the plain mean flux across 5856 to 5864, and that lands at 30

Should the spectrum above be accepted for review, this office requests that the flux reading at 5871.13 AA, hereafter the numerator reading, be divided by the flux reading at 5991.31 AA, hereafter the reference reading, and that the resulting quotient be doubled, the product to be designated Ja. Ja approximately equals 1.99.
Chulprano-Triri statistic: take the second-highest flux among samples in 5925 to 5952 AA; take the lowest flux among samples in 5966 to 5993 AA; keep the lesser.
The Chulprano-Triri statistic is 5.82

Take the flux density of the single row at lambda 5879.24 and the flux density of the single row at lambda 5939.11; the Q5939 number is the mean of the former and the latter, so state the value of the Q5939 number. 8.04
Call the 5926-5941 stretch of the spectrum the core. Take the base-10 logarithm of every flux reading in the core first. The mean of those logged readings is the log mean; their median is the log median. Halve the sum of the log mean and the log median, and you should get 0.890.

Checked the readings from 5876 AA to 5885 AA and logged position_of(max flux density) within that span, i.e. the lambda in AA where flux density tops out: 5876.54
